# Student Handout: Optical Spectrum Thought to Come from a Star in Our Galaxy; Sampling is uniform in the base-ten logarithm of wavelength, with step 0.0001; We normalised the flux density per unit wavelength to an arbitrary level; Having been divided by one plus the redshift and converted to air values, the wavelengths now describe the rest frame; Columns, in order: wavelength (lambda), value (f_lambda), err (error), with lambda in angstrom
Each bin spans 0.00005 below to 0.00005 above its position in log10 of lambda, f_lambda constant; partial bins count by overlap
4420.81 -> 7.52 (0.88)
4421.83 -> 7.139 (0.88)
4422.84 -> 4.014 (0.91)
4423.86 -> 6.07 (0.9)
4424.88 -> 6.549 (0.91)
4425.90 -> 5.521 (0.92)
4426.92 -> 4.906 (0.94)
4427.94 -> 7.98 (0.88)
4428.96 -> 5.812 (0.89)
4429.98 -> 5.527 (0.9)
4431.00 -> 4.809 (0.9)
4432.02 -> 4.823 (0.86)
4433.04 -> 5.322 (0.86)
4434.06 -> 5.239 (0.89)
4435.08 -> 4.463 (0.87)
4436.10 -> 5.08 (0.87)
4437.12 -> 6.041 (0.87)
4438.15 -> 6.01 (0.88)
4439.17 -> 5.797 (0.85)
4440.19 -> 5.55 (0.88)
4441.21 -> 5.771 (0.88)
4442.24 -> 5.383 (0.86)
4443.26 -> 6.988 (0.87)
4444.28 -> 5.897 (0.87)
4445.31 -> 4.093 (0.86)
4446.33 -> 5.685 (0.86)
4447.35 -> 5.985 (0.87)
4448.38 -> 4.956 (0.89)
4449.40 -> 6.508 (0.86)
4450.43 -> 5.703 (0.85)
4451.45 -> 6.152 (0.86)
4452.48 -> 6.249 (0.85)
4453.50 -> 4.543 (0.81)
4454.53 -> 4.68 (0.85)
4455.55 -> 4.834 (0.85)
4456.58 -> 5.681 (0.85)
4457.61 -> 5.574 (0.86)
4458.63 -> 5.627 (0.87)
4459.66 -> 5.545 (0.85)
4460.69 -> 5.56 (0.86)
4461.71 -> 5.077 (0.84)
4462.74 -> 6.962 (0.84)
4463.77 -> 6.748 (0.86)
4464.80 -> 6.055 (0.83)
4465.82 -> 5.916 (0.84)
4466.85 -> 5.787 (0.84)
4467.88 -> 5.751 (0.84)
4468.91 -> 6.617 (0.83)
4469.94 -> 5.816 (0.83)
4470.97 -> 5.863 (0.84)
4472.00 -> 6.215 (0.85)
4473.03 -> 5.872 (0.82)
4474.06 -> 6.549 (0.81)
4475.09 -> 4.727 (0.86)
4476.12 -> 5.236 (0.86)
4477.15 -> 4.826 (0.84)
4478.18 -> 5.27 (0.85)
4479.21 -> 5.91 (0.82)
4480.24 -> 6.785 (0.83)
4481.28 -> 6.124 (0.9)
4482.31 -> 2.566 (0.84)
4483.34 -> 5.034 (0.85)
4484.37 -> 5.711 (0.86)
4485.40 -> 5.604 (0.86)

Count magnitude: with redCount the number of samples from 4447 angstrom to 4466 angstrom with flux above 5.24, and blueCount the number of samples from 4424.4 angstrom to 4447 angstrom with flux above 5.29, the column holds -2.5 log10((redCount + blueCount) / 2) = -2.90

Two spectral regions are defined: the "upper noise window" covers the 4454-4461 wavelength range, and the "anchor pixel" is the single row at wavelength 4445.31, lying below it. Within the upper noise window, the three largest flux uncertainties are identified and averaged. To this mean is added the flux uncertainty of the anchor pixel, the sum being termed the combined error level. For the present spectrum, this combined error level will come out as 1.72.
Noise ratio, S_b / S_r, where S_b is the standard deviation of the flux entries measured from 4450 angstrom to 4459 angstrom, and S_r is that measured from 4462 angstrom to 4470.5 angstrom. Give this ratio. 1.3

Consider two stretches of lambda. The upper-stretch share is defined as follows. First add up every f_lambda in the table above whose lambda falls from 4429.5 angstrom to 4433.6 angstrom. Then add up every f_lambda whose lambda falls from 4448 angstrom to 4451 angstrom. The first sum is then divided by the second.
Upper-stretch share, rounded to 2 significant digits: 1.2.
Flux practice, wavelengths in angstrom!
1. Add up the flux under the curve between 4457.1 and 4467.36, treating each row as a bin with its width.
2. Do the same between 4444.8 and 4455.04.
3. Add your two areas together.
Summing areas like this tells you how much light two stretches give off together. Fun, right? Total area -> 116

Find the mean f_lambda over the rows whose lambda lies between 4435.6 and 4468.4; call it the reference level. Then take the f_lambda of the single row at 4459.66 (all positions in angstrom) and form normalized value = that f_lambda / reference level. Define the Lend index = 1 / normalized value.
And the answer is 1.03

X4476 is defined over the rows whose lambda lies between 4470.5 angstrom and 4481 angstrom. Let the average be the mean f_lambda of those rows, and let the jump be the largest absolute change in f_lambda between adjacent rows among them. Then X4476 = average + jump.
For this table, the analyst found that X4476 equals 7.55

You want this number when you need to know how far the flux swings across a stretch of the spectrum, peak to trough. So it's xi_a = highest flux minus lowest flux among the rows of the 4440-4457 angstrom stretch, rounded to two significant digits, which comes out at 2.9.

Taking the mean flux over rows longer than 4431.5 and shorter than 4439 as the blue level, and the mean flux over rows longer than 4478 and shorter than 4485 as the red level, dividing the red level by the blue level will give 1.01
